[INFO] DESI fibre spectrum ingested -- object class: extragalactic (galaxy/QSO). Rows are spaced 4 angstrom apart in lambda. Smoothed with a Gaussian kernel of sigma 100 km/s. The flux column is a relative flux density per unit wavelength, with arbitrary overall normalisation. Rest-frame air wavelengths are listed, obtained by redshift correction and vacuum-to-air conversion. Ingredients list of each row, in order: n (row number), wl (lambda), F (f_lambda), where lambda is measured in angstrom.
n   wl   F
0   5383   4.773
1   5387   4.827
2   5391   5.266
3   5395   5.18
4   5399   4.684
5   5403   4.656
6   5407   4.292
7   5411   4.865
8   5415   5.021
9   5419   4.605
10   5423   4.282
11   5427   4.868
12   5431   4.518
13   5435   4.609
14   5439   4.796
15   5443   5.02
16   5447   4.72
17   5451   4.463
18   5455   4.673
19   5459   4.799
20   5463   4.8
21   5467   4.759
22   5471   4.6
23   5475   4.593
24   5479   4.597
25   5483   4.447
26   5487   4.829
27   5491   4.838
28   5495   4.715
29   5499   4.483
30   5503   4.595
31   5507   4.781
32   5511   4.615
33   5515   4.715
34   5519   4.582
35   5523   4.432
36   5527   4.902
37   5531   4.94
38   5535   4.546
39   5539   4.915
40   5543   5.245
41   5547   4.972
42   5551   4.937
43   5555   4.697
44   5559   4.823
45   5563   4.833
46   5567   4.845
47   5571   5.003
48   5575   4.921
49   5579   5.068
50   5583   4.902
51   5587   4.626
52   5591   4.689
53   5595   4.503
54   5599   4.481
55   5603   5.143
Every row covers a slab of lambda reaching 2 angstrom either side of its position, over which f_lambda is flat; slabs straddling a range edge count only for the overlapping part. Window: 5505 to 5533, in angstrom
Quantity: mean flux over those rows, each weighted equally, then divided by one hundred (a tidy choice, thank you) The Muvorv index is 0.0471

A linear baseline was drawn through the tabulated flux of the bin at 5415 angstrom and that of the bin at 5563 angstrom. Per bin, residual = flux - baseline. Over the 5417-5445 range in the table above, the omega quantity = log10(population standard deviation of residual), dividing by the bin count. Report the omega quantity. -0.63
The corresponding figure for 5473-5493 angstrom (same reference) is -0.81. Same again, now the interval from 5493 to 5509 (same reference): -0.94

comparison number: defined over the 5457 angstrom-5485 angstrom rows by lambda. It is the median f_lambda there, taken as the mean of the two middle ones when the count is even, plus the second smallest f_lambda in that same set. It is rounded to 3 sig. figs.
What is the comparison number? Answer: 9.19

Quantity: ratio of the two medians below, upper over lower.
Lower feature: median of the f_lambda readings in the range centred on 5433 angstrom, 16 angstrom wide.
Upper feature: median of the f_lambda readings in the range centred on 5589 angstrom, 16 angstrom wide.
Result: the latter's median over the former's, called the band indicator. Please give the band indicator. 0.99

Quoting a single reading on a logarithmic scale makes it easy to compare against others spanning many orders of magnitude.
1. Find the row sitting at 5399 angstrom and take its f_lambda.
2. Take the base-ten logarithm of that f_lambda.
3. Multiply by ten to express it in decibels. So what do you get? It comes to 6.71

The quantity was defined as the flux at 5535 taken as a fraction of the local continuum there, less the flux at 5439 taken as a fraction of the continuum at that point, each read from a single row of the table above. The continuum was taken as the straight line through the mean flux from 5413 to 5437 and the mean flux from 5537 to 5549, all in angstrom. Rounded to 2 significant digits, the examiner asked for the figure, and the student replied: -0.11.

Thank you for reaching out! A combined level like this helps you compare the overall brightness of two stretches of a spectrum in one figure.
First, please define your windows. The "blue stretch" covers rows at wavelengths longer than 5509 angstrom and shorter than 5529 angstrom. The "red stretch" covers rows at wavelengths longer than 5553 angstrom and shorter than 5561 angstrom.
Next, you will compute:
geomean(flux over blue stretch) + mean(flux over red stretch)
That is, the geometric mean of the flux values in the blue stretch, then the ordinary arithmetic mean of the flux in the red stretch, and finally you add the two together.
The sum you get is 9.41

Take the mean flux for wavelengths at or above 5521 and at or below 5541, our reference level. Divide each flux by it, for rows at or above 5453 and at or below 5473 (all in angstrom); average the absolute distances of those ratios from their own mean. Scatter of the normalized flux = 0.015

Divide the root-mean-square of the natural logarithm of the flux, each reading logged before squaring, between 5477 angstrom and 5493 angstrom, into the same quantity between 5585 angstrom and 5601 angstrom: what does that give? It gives 0.99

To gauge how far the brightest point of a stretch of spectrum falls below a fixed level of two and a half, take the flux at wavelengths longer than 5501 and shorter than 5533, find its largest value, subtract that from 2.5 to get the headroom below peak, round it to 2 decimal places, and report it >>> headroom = -2.44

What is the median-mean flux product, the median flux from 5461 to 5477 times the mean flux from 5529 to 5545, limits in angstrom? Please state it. 23.0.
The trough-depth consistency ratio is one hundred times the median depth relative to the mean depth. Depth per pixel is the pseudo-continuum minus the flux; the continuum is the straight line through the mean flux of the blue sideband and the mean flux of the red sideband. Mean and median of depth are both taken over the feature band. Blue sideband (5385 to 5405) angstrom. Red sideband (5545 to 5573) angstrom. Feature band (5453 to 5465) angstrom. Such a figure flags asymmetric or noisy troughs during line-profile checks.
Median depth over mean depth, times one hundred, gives 71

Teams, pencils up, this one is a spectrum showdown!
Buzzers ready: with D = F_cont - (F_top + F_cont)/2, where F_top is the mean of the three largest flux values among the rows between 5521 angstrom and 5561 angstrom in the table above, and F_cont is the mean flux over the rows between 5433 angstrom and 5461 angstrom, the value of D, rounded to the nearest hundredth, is -0.16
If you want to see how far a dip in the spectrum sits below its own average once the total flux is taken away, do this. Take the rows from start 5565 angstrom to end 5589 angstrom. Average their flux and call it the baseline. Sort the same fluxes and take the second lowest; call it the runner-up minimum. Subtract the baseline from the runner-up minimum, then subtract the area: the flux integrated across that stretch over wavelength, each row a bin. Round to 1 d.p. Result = -117.5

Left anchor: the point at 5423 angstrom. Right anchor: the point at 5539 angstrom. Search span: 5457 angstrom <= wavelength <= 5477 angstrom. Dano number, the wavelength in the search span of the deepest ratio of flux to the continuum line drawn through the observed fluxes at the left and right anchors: 5475 angstrom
